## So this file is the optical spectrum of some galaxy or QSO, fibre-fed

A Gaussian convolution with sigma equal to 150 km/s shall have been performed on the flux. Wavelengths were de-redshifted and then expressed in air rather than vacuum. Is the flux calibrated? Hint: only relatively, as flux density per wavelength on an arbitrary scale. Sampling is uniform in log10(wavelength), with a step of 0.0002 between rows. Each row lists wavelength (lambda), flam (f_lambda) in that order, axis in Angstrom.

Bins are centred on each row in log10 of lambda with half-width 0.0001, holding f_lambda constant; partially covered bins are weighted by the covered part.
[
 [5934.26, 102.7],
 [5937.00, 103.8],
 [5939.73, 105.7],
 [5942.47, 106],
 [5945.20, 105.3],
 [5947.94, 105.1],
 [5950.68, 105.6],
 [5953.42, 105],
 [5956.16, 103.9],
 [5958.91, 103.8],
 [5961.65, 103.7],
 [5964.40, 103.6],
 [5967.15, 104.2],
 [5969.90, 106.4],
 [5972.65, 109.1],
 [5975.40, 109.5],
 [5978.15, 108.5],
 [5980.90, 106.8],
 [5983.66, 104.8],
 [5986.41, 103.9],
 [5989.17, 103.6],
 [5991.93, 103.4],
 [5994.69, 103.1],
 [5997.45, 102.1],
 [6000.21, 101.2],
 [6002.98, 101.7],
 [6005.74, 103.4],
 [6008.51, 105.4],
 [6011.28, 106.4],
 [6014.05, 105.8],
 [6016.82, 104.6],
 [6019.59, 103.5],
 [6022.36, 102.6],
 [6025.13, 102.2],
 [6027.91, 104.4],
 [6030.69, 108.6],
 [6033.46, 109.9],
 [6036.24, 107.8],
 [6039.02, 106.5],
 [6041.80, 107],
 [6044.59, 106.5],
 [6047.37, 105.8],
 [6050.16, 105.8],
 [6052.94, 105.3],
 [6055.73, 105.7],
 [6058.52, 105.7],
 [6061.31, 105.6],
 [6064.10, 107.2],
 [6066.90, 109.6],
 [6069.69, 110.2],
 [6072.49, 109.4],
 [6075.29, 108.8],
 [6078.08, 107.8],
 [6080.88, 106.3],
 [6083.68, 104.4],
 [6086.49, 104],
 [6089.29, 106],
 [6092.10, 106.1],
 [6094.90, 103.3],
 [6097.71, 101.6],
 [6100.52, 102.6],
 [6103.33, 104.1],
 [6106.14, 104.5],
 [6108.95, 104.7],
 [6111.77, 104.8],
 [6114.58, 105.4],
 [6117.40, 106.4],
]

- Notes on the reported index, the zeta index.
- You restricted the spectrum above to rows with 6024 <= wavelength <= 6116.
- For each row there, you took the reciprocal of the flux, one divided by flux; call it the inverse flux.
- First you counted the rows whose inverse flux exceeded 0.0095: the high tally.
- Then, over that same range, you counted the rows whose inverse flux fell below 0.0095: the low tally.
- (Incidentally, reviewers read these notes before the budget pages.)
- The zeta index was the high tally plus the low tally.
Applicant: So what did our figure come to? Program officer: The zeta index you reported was 33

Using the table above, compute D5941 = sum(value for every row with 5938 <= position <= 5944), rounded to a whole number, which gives 212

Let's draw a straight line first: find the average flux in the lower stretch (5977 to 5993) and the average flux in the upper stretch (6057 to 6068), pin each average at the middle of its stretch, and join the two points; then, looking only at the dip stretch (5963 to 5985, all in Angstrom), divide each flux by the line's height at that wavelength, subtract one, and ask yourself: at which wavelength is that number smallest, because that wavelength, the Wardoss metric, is 5964.40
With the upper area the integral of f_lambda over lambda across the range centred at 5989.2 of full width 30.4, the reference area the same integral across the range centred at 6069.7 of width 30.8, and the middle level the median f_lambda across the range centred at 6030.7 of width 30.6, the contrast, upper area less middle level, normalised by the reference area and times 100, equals 92.8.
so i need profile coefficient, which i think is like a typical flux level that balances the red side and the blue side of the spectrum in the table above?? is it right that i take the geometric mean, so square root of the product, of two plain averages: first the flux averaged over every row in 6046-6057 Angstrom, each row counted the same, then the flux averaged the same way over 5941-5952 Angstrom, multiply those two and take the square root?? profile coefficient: 105.6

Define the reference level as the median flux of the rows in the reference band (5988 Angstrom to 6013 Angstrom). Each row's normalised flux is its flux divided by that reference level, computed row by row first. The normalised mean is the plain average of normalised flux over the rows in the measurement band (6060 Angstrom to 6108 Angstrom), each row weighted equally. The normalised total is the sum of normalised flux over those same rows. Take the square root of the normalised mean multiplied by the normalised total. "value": 4.23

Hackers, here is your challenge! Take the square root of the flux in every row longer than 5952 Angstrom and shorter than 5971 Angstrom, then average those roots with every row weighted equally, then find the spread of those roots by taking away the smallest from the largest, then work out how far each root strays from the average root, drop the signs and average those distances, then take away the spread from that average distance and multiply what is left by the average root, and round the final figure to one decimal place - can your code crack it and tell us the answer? -1.0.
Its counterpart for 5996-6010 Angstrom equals -1.4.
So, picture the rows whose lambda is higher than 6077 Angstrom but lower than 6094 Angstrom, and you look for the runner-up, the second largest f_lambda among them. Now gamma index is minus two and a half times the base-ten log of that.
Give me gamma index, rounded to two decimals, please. -5.07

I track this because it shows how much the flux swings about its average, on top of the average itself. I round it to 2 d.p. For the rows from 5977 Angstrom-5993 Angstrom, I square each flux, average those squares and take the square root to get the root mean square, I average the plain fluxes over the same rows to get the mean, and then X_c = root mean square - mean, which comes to 0.02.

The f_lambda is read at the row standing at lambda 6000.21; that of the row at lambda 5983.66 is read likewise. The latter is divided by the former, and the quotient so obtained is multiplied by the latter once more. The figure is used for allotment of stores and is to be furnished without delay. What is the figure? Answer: 109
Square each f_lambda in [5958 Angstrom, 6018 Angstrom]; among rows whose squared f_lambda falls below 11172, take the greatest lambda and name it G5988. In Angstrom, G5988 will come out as 6016.82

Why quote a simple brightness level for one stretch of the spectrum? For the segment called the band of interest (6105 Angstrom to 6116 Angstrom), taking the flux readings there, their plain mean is 105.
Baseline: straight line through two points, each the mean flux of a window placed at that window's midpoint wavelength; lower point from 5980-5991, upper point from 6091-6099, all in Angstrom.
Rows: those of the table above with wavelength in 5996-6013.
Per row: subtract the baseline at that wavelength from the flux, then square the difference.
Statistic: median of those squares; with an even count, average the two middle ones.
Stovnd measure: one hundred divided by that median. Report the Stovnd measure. 20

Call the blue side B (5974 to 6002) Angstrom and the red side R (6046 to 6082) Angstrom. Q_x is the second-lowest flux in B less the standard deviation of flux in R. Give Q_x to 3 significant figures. 100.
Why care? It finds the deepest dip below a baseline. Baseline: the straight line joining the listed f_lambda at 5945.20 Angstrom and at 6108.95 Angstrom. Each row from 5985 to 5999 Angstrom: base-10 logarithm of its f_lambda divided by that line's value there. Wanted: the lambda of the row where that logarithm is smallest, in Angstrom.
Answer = 5997.45 Angstrom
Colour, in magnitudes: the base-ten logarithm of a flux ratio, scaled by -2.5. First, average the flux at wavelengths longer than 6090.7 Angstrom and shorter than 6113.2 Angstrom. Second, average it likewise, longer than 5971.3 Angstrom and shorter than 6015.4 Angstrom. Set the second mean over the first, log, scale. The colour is -0.010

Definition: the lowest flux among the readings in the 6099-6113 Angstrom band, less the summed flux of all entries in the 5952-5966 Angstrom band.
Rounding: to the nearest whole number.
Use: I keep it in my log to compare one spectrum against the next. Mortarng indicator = -417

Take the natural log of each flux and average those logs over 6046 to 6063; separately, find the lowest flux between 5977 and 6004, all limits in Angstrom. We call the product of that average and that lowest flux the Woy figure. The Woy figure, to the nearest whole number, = 472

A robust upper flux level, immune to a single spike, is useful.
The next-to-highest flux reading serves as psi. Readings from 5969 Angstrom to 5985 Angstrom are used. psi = 109.1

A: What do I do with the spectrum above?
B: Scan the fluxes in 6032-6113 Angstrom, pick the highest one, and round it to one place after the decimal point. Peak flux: 110.2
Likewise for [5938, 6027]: 109.5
